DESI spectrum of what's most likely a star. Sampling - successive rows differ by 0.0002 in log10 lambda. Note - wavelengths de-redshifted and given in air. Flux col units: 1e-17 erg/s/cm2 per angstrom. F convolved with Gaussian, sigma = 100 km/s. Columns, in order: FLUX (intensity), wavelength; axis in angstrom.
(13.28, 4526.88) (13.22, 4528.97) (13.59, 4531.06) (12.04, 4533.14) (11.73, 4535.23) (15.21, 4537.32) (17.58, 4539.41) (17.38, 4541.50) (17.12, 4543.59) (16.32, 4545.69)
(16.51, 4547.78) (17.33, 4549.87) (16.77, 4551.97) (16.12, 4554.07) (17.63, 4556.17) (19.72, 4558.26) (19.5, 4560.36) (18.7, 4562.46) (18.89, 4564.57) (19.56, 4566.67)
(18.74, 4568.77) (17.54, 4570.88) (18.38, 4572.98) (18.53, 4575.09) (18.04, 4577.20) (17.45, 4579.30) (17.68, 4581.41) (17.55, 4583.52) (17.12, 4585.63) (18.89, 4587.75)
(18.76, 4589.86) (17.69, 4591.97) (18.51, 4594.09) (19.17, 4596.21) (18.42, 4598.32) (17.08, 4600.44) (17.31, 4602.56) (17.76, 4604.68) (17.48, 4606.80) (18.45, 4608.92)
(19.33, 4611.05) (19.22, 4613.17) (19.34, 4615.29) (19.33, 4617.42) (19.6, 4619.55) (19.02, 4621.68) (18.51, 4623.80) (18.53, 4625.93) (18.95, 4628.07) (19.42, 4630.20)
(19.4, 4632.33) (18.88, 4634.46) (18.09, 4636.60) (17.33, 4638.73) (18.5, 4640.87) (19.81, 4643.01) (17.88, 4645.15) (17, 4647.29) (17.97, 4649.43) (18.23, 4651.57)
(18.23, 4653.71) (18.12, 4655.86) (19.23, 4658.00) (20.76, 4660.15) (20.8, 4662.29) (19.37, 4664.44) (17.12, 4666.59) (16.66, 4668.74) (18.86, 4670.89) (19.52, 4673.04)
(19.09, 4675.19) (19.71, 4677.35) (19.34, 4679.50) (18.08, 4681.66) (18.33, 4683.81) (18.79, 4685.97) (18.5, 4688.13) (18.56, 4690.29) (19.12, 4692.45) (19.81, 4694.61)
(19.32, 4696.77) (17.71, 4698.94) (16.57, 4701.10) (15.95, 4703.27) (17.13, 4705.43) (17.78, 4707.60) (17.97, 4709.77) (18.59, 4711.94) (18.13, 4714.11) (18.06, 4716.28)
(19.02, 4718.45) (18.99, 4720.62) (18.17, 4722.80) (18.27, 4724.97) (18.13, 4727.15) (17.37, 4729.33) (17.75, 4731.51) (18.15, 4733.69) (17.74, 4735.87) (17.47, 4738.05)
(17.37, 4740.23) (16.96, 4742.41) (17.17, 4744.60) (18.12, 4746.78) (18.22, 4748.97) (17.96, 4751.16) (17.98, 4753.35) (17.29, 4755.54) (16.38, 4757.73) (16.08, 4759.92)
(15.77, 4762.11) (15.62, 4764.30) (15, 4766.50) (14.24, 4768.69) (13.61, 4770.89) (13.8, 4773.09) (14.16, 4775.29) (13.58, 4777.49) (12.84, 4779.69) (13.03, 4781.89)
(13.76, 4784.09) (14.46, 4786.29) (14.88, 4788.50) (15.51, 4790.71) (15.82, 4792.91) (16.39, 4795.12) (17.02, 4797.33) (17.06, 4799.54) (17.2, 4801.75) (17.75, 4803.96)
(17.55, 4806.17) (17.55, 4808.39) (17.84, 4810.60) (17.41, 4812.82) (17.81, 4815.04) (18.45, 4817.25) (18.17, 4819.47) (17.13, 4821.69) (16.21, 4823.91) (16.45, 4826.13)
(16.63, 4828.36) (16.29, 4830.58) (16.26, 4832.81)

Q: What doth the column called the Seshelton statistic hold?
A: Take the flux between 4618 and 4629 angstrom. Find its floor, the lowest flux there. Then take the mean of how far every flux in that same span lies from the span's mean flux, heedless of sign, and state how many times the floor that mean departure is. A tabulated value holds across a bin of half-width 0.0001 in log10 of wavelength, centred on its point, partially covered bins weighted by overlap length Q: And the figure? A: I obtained 0.017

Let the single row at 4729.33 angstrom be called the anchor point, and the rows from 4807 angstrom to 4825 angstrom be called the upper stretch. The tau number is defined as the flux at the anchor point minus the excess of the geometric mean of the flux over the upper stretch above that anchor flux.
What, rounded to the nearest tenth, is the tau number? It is 17.2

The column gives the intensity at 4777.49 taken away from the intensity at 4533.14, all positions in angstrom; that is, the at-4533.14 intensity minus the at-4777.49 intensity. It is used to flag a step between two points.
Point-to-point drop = -1.5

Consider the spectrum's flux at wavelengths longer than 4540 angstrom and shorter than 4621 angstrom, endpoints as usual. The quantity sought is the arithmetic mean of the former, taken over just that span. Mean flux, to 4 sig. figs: 18.13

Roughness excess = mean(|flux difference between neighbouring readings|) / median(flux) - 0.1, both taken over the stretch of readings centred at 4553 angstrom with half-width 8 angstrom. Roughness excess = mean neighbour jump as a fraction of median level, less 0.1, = -0.05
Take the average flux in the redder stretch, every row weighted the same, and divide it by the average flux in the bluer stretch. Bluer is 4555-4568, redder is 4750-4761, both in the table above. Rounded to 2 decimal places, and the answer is 0.90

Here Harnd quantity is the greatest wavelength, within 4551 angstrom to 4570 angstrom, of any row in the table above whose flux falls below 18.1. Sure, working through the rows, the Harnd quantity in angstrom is 4556.17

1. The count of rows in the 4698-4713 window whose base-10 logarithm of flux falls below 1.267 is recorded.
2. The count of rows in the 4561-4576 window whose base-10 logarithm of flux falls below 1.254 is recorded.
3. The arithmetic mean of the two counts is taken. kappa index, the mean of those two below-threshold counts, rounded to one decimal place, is 3.5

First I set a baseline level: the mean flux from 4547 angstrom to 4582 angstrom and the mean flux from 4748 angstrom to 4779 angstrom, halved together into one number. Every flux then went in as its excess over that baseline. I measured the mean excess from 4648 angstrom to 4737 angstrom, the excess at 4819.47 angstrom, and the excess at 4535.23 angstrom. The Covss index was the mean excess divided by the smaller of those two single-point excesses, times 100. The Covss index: -30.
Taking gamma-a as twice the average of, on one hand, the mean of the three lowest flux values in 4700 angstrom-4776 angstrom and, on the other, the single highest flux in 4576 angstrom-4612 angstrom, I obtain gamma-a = 33.2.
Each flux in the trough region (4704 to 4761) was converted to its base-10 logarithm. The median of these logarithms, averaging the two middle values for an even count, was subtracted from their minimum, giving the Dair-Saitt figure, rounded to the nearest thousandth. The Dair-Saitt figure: -0.048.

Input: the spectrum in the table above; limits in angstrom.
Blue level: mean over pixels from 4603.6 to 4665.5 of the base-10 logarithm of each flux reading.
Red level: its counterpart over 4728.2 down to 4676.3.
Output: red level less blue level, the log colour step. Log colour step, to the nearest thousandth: -0.010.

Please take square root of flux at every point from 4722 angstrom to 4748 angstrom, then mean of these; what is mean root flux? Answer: 4.21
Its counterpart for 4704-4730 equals 4.26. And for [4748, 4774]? 3.99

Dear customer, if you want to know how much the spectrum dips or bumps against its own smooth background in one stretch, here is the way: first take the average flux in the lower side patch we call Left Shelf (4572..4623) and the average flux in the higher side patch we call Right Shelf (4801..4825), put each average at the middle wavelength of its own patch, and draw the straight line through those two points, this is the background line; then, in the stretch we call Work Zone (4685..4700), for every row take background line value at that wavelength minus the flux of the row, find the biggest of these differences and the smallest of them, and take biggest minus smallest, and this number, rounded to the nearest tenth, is 2.1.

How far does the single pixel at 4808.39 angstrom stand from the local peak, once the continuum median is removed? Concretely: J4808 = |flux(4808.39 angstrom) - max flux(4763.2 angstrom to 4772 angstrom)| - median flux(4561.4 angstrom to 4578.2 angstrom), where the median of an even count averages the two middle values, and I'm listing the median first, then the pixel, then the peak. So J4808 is -16.7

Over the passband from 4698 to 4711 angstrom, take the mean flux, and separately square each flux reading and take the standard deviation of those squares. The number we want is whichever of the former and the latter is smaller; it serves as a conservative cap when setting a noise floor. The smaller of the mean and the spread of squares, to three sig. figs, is 17.2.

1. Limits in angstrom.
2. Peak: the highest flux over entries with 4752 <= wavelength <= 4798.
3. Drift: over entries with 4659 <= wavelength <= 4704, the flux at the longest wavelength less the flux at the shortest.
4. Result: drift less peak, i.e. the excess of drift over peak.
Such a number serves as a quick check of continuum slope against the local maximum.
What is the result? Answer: -23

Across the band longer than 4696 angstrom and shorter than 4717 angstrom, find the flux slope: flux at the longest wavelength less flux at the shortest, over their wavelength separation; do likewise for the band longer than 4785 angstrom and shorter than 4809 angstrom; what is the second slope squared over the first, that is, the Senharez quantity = -0.30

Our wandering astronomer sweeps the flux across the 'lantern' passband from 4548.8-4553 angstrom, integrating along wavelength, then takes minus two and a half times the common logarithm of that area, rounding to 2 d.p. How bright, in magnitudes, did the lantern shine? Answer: -4.64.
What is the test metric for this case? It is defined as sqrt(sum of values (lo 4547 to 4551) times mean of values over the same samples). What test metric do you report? 23.9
